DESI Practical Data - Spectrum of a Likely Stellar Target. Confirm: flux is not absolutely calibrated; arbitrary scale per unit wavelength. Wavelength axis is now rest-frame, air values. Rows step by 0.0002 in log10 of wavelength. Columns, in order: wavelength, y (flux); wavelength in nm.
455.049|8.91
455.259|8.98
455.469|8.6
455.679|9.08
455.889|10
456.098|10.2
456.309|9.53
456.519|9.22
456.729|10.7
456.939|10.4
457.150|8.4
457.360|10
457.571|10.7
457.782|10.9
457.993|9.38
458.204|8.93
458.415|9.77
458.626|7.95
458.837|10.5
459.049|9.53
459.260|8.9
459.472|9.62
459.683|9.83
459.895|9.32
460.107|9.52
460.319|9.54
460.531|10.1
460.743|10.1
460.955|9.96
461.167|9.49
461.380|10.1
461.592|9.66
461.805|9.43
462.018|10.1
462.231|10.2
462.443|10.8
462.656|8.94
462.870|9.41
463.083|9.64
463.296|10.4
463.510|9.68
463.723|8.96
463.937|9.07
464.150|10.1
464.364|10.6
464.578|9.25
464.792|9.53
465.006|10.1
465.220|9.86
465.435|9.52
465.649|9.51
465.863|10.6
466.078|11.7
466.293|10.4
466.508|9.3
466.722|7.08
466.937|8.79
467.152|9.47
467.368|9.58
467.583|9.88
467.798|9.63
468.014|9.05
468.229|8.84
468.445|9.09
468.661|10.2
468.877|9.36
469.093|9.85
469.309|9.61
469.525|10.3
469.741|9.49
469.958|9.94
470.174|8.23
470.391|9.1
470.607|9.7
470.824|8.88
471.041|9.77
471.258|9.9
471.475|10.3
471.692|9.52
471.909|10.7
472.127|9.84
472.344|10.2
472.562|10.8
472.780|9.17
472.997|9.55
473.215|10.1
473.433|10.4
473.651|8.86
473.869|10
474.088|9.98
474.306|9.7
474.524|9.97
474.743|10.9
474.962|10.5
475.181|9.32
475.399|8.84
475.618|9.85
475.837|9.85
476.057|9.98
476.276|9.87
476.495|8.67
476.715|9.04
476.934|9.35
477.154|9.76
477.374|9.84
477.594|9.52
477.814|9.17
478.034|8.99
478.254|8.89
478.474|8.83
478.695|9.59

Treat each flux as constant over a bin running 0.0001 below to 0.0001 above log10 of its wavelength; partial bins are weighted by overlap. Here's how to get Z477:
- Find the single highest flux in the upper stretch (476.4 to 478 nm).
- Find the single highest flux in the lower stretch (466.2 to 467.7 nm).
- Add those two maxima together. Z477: 20.2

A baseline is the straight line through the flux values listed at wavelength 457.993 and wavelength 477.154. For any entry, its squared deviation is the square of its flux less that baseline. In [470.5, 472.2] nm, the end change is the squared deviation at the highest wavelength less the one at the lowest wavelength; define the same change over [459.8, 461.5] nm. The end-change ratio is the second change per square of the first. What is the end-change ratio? 554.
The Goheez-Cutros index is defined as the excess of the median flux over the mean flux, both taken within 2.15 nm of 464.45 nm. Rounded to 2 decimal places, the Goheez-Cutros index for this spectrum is -0.21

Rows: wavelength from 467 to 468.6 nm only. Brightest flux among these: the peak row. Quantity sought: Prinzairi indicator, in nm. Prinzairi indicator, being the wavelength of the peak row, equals 467.583 nm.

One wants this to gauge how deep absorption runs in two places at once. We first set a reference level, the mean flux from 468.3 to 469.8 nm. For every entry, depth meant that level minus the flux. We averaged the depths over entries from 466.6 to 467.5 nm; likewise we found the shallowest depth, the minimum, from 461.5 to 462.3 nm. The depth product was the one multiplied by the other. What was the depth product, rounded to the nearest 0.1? -0.5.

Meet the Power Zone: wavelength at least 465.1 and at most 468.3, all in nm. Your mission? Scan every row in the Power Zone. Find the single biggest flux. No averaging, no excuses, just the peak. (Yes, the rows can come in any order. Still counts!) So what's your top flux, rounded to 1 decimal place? 11.7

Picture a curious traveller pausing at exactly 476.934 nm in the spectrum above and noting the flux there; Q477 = 9.35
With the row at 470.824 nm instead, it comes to 8.88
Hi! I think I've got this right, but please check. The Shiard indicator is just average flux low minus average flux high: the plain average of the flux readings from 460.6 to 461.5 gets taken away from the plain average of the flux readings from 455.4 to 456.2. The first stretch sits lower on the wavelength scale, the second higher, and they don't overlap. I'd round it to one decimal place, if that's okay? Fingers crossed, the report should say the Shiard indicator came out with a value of -0.4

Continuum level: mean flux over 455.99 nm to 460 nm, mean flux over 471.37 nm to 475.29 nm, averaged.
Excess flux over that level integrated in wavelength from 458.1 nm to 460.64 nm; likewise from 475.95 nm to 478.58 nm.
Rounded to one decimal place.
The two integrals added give -2.3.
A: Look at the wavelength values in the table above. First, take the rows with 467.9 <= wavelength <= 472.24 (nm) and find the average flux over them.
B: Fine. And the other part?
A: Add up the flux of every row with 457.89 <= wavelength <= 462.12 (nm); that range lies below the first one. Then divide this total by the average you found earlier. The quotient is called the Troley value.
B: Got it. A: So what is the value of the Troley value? 20.0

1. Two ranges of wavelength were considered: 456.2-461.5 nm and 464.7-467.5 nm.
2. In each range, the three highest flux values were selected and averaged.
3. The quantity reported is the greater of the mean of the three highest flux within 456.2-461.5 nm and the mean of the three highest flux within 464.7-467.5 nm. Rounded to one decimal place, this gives 10.9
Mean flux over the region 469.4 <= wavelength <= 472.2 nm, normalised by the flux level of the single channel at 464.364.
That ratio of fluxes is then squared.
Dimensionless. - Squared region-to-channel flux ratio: 0.83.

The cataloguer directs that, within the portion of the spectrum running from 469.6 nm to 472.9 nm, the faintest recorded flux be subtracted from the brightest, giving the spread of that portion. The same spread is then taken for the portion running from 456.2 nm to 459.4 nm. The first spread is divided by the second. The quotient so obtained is 0.87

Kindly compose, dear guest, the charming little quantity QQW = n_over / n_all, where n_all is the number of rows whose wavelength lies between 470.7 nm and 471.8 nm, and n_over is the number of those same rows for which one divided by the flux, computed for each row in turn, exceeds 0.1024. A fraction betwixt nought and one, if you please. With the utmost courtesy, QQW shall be 0.40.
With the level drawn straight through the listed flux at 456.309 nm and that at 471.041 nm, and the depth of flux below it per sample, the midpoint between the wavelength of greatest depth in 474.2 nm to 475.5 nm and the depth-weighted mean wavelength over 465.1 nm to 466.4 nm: 470.73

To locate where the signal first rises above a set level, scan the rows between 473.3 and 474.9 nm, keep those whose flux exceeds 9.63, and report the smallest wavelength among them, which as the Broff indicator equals 473.433 nm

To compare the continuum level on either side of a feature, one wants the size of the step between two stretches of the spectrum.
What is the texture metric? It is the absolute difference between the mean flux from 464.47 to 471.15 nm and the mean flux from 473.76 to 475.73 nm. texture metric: 0.36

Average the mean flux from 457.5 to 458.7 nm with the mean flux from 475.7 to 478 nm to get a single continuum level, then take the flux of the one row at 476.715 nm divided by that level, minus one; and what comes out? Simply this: -0.054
